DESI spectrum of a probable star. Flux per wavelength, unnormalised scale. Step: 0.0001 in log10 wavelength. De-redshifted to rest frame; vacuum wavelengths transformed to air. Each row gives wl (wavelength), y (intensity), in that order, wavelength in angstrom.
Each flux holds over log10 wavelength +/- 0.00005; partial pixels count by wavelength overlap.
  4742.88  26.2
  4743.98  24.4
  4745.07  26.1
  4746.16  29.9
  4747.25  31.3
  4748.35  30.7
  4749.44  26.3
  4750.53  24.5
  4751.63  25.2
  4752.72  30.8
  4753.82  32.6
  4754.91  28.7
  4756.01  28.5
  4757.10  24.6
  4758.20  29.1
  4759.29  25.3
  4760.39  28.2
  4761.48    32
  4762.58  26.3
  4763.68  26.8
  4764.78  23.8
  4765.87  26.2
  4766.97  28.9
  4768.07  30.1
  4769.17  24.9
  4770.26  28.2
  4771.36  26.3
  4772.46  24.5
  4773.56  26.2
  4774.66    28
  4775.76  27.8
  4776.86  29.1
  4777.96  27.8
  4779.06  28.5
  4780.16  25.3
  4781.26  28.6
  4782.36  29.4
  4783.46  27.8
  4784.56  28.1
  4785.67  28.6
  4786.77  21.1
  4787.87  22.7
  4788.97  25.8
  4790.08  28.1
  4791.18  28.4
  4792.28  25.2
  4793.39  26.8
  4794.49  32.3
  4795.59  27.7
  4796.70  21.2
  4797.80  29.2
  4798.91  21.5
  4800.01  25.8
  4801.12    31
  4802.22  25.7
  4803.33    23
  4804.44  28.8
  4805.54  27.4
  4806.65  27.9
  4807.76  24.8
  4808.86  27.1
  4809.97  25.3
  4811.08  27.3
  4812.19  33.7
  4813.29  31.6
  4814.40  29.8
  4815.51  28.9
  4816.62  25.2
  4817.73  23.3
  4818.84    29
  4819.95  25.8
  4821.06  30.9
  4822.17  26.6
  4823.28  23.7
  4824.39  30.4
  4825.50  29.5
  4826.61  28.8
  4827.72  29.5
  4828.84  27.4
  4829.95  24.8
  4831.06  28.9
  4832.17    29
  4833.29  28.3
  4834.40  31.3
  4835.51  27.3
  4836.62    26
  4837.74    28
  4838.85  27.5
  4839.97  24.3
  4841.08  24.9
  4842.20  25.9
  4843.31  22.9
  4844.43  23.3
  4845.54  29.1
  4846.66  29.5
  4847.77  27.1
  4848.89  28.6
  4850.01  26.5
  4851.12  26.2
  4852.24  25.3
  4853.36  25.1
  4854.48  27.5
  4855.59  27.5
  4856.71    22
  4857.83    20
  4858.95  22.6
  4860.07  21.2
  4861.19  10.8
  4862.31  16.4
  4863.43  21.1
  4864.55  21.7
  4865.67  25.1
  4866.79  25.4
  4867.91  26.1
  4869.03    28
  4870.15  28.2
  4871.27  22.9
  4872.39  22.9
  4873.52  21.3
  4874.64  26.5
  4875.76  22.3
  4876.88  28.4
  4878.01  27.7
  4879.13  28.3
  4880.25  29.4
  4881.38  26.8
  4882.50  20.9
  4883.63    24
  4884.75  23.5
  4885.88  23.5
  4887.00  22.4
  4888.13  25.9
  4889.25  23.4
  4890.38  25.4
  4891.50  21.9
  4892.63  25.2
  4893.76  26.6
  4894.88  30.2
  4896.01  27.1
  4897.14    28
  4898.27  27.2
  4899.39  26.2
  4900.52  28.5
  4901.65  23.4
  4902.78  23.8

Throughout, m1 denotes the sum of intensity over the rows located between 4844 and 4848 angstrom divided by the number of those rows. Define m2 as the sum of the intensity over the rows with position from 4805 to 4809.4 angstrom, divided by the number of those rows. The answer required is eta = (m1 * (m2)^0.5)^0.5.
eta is 11.9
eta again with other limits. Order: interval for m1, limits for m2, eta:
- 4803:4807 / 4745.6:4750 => 12.1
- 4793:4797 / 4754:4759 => 11.9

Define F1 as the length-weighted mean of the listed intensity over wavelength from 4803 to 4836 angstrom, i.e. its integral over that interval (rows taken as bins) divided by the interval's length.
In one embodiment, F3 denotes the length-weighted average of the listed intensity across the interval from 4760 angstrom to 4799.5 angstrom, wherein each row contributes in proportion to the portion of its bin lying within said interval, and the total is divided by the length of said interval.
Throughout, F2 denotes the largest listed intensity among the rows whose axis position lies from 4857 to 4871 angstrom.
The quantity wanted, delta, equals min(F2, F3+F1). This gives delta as 28.2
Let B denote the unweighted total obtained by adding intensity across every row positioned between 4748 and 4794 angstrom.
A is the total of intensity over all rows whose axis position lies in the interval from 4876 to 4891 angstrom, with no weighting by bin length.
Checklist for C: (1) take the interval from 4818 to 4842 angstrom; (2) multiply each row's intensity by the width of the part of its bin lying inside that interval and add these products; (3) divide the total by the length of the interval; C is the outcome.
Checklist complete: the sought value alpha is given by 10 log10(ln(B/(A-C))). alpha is 1.2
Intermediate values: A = 330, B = 1146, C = 27.6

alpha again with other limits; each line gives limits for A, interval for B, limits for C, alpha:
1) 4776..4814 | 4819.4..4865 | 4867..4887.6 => -8.0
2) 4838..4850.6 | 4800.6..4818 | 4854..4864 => -3.1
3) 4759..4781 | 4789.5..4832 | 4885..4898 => -1.6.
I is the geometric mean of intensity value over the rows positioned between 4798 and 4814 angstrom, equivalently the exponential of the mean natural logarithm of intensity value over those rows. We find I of 27.0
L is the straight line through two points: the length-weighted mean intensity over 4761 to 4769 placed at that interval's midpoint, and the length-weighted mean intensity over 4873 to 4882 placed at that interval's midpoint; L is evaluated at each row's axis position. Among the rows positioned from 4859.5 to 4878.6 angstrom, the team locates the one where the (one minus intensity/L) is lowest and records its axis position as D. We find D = 4876.88 angstrom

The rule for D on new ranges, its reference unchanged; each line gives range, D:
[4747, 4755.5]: 4753.82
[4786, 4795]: 4794.49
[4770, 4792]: 4782.36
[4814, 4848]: 4834.40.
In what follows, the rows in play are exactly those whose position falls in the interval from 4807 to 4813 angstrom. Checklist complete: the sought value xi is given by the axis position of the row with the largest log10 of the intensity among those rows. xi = 4812.19 angstrom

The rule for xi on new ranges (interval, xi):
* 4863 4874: 4870.15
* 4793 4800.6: 4794.49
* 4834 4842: 4834.40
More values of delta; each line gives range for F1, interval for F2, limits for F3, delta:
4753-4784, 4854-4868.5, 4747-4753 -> 27.5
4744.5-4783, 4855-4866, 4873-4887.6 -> 27.5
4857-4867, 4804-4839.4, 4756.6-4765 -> 33.7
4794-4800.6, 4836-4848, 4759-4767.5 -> 29.5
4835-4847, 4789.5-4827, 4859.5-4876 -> 33.7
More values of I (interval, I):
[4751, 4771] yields 27.7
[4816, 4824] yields 26.2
